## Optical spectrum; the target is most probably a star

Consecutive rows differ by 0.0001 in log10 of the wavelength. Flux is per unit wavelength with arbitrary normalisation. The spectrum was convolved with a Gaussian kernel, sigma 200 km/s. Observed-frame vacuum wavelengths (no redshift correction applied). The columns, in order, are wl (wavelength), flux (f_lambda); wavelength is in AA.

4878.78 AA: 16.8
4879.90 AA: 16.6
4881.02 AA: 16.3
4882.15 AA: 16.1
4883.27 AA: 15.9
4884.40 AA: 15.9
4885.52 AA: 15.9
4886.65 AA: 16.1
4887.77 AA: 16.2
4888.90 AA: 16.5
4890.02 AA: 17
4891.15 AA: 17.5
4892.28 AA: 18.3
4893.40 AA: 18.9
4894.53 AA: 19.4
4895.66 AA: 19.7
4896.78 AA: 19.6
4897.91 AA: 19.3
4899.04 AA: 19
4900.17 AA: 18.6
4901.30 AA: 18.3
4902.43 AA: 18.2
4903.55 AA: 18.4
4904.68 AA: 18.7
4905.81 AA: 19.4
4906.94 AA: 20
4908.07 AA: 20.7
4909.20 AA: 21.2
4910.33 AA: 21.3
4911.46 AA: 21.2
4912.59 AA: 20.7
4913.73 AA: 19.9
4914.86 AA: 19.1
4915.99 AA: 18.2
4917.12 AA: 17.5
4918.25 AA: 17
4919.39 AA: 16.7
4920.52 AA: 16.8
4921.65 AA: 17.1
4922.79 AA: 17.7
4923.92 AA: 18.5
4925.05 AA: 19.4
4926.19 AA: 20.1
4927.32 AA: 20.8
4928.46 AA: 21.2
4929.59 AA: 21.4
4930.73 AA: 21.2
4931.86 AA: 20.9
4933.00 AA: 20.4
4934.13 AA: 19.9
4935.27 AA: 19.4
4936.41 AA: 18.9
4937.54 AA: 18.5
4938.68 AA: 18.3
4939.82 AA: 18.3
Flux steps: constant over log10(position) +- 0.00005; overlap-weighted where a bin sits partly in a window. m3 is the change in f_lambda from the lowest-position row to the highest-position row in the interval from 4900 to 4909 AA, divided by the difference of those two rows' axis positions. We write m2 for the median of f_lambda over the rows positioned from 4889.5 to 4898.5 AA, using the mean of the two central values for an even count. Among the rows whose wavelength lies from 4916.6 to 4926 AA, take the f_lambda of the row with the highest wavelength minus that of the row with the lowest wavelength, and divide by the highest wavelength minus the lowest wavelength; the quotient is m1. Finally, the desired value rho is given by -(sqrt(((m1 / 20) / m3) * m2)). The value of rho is -0.9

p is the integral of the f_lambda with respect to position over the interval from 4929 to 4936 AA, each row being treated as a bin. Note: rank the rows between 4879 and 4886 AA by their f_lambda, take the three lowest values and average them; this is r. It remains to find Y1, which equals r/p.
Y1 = 0.111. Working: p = 143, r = 15.9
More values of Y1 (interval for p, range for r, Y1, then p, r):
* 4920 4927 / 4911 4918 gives 0.142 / 129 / 18.3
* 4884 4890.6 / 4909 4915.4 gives 0.185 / 107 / 19.9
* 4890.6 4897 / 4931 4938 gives 0.157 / 121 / 18.9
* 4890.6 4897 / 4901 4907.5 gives 0.151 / 121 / 18.3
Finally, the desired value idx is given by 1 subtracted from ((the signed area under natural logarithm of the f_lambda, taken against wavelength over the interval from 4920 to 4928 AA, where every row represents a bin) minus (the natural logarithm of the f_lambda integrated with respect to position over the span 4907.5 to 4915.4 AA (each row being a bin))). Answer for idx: -1.5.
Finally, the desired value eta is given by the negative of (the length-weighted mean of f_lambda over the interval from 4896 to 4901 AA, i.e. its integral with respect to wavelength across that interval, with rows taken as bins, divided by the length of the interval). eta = -19.1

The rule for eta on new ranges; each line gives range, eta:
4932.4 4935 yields -20.1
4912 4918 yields -19.0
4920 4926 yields -18.0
